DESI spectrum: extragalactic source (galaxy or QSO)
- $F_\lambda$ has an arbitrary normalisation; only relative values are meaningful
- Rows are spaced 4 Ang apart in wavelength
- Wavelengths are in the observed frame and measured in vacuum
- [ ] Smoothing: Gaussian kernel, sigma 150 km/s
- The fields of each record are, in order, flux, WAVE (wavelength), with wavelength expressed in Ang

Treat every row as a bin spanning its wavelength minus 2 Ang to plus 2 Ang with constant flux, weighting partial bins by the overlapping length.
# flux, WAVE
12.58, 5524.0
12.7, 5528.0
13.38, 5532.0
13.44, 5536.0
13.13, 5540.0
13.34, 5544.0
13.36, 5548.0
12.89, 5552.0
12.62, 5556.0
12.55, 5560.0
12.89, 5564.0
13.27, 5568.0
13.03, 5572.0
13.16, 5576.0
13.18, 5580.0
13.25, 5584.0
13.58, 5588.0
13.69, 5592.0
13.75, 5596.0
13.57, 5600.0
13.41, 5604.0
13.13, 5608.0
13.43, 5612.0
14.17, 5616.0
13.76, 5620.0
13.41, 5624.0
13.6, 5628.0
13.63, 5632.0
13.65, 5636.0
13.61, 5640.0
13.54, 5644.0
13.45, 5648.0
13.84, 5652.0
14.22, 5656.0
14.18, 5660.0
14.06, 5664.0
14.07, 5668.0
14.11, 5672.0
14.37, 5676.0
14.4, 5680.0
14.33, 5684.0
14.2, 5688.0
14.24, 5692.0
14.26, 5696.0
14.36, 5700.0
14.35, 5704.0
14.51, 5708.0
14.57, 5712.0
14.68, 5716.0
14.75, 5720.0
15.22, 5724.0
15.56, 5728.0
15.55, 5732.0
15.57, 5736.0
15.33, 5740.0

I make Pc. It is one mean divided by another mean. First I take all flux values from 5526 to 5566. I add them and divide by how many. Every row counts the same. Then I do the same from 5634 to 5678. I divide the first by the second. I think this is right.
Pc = 0.936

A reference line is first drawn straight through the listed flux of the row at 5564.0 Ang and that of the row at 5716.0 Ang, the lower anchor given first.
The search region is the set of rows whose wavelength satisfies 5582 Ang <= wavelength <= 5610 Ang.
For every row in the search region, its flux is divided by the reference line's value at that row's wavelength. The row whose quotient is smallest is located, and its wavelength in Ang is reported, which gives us 5608.0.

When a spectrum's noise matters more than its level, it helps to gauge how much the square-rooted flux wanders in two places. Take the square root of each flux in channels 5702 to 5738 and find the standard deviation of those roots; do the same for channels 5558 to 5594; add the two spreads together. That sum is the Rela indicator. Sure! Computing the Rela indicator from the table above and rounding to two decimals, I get 0.11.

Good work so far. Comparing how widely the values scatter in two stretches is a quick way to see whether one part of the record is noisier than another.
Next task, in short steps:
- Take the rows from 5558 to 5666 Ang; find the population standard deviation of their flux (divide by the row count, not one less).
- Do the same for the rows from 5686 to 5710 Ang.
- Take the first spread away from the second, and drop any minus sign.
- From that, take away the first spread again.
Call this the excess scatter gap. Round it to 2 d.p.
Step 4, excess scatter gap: -0.10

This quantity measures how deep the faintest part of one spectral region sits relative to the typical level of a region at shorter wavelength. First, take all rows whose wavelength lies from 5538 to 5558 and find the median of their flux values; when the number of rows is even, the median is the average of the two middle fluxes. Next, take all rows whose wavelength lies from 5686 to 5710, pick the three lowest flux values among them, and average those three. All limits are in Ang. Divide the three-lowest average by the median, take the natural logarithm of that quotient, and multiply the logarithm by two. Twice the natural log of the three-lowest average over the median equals 0.16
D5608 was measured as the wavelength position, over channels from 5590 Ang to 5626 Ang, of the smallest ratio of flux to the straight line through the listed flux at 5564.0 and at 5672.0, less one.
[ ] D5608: 5608.0 Ang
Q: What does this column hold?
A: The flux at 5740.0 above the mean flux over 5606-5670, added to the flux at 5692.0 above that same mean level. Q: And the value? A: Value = 2.1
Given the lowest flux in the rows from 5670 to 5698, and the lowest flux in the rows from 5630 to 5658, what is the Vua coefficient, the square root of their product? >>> 13.8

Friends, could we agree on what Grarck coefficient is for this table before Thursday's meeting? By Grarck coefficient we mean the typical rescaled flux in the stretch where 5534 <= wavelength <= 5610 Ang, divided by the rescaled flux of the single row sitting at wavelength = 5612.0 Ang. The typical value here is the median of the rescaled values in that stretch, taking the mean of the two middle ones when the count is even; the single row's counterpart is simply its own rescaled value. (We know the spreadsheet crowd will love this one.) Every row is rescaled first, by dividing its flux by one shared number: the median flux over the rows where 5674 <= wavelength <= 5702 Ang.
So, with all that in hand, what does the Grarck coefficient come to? 0.99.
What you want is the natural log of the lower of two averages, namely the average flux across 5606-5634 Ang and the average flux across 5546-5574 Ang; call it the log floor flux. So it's 2.56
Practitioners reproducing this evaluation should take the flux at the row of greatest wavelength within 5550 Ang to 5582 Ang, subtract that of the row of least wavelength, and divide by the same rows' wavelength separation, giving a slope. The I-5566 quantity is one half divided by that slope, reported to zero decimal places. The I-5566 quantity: 48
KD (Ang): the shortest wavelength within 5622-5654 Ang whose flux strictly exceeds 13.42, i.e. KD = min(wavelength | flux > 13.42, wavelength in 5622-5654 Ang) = 5628.0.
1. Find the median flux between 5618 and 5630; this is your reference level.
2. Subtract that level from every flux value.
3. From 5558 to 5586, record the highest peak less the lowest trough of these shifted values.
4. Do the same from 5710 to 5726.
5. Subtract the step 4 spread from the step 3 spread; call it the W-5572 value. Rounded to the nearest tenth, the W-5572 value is 0.1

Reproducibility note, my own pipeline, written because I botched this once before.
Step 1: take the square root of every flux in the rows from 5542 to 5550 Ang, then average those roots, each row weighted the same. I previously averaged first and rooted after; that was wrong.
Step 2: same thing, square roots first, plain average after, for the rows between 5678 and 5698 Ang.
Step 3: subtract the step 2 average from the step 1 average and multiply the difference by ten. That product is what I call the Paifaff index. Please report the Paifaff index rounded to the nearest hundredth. -1.26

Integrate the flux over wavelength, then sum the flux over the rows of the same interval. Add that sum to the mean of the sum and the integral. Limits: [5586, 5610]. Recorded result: 284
